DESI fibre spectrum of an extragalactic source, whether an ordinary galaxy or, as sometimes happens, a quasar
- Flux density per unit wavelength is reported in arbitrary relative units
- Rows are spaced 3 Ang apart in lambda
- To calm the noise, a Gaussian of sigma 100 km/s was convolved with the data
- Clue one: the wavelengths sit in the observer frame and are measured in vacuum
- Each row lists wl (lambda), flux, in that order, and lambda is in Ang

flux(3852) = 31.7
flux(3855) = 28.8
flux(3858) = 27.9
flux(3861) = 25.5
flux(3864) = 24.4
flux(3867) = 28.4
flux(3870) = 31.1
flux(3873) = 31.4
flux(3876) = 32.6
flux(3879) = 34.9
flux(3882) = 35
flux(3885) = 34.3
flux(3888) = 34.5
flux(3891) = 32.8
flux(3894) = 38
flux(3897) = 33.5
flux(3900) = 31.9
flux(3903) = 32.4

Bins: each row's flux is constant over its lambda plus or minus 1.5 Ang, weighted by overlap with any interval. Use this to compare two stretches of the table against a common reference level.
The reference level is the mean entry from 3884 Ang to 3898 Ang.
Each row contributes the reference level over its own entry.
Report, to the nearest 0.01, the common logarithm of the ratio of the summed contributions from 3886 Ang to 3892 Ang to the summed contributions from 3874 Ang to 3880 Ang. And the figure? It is 0.00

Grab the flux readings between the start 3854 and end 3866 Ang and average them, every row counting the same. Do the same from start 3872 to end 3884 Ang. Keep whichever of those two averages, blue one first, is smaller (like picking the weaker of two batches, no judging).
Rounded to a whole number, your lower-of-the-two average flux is 27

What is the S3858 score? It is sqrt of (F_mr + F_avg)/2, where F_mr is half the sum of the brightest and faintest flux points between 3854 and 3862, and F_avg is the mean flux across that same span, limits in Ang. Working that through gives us 5.22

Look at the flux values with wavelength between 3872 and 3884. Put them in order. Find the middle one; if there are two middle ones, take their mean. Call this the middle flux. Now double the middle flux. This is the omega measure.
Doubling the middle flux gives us 67.5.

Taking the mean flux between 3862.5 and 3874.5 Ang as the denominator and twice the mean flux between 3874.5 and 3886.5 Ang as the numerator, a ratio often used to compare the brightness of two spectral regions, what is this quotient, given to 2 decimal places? 2.37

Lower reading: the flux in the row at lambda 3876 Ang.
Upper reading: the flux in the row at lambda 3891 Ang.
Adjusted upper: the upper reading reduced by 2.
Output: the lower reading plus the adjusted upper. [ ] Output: 63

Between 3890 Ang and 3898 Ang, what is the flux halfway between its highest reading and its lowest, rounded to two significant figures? 35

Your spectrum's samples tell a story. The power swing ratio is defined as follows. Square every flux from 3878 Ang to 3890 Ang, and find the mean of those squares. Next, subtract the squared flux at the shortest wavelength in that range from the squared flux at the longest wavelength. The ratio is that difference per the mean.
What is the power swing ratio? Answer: -0.02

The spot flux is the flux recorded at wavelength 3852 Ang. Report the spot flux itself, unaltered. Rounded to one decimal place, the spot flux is 31.7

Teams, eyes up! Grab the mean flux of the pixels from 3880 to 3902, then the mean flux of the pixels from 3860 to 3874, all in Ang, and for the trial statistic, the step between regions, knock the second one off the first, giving 6.1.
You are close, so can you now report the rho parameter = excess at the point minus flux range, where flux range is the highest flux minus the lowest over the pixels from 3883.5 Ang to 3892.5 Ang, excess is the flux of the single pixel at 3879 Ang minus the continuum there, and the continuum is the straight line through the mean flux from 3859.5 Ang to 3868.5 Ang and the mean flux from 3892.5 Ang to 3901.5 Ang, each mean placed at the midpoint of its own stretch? 3.30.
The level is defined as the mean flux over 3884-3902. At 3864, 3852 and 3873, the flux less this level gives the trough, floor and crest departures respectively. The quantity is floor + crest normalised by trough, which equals 0.5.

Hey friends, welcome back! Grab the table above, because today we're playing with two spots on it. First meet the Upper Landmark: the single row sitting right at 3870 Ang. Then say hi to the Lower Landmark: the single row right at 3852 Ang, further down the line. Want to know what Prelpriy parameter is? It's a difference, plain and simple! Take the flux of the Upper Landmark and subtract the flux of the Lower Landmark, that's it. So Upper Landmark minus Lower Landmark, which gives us -1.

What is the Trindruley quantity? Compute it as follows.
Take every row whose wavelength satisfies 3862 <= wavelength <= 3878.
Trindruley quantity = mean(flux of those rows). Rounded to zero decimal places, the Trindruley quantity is 30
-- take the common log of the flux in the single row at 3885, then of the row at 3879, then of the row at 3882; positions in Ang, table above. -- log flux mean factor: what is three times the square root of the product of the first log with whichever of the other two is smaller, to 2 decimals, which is 4.62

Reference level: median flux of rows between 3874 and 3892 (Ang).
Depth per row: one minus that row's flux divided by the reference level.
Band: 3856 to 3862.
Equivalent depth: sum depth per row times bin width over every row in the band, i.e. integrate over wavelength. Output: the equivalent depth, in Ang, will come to 1.3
